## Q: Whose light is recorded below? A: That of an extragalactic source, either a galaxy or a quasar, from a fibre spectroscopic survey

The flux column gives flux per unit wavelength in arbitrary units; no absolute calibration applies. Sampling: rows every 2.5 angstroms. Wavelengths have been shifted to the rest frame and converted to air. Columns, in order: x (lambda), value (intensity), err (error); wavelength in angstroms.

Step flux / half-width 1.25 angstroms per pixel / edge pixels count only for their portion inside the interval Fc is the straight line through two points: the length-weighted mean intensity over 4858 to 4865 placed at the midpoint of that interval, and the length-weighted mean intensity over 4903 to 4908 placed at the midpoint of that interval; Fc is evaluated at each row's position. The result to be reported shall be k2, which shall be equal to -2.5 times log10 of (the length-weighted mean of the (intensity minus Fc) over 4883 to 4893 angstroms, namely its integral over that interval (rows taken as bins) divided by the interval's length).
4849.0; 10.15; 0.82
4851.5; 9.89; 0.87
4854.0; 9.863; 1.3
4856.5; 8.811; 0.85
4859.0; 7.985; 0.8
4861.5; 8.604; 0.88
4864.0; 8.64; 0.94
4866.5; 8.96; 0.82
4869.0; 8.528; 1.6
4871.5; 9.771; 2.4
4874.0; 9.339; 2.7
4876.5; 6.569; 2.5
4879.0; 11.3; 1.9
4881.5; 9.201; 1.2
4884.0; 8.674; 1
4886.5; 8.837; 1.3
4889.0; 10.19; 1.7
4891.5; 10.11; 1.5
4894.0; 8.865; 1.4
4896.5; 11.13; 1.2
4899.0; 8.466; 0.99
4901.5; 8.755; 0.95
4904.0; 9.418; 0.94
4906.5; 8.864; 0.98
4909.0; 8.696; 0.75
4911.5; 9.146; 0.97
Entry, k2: 0.5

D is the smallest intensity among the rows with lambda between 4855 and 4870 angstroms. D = 7.985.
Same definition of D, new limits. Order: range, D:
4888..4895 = 8.865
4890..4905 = 8.466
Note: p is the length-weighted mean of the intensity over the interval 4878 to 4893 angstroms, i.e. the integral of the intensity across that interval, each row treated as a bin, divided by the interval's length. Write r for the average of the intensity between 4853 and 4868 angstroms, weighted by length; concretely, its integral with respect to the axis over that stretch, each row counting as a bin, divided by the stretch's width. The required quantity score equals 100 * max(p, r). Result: 968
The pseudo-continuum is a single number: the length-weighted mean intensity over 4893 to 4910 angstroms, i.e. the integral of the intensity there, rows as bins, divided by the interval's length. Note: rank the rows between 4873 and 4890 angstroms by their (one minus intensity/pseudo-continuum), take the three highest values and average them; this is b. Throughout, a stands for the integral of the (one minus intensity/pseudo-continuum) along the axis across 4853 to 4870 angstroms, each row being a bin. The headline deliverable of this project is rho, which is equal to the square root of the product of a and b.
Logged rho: 0.31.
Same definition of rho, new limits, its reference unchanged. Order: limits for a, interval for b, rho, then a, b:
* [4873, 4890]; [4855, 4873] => 0.08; 0.08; 0.09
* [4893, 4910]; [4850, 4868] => 0.00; 0.00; 0.08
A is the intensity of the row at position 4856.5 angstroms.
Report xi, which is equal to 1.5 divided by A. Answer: 0.170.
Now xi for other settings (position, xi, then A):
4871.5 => 0.154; 9.771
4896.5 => 0.135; 11.13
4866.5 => 0.167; 8.96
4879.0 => 0.133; 11.3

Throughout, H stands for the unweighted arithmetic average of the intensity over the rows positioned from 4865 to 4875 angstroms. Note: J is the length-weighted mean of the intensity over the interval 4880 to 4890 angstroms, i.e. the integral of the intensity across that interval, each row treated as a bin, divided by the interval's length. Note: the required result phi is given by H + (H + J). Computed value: 27.6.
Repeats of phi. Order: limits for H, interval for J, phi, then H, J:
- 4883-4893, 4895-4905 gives 28.3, 9.45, 9.4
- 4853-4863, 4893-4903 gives 26.9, 8.82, 9.3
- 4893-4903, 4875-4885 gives 27.6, 9.30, 9.0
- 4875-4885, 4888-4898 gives 27.9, 8.94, 10.0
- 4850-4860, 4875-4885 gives 27.2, 9.14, 9.0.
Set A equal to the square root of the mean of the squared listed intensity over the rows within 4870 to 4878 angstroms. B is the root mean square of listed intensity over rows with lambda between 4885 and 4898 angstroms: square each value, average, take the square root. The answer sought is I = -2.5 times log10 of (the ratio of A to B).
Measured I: 0.14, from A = 8.7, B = 9.9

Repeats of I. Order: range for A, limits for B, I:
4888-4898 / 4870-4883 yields -0.08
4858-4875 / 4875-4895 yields 0.06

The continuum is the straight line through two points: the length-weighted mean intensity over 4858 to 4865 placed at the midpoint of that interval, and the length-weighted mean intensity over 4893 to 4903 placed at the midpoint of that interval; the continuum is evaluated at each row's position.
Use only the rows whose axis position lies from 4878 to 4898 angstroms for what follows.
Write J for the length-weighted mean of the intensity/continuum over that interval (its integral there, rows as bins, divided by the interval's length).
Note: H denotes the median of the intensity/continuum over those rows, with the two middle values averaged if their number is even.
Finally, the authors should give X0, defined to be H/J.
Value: 0.993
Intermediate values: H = 1.07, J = 1.08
